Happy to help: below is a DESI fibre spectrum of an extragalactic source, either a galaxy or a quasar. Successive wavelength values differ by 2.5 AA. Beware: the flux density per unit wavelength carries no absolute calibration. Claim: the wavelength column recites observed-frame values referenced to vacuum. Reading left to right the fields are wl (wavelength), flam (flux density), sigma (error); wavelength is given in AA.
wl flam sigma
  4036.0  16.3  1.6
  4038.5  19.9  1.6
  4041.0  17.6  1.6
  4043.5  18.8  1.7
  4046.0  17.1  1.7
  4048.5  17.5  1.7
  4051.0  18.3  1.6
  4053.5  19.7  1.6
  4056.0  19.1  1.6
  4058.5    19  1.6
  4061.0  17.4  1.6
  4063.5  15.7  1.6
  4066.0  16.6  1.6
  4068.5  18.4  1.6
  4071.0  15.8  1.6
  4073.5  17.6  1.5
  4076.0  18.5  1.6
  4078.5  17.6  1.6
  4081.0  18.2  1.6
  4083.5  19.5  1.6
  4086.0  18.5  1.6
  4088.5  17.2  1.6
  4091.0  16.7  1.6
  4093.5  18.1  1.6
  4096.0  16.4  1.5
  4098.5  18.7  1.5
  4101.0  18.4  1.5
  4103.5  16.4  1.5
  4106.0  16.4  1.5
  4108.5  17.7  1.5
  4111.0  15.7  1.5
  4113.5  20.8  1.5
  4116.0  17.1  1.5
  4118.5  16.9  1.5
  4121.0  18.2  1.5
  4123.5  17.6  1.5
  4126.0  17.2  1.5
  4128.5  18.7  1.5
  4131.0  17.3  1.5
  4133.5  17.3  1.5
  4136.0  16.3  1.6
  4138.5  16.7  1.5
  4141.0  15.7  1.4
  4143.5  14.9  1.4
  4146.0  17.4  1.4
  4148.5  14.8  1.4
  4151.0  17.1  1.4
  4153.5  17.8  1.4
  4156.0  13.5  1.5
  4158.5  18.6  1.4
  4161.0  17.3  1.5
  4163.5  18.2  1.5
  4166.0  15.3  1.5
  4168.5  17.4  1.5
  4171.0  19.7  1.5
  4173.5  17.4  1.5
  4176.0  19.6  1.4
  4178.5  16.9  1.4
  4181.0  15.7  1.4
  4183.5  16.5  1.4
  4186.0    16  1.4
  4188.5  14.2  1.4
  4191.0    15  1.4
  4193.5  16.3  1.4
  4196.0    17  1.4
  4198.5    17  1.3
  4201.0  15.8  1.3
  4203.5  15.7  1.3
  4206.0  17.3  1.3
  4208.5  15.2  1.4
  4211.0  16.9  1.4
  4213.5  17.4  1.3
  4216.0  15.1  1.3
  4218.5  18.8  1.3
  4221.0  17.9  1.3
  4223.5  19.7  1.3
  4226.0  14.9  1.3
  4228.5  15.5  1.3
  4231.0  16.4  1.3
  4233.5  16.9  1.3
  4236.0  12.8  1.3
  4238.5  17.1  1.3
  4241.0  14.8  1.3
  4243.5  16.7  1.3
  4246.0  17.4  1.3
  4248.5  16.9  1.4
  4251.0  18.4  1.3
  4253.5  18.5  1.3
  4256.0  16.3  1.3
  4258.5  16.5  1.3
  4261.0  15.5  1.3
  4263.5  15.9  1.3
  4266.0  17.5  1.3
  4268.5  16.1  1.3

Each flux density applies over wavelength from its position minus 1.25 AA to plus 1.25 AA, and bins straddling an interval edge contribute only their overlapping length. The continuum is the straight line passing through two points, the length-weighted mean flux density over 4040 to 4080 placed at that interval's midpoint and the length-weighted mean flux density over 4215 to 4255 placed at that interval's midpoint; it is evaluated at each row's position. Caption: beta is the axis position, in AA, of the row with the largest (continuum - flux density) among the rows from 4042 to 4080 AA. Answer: 4063.5 AA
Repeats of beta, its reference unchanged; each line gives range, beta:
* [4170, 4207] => 4188.5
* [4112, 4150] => 4148.5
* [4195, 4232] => 4226.0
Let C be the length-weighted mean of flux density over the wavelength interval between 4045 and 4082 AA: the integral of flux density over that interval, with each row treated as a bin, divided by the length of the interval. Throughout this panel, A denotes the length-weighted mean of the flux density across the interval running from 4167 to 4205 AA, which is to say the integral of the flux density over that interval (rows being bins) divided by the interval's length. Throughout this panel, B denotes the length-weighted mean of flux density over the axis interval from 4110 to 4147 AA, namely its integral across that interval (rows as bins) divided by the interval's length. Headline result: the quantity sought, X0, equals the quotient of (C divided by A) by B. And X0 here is 0.0620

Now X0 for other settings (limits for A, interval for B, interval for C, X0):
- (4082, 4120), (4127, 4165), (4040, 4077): 0.0602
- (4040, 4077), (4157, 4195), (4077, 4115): 0.0589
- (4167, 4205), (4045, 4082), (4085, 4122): 0.0592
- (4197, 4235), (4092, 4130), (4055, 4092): 0.0603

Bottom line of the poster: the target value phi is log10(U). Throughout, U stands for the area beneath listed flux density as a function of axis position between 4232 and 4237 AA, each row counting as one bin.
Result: 1.88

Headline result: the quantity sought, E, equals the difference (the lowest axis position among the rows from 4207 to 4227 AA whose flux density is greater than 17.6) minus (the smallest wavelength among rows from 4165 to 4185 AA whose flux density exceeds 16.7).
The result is 50.0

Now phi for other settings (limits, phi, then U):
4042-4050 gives 2.15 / 142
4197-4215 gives 2.47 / 296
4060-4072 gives 2.30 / 201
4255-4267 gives 2.29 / 196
